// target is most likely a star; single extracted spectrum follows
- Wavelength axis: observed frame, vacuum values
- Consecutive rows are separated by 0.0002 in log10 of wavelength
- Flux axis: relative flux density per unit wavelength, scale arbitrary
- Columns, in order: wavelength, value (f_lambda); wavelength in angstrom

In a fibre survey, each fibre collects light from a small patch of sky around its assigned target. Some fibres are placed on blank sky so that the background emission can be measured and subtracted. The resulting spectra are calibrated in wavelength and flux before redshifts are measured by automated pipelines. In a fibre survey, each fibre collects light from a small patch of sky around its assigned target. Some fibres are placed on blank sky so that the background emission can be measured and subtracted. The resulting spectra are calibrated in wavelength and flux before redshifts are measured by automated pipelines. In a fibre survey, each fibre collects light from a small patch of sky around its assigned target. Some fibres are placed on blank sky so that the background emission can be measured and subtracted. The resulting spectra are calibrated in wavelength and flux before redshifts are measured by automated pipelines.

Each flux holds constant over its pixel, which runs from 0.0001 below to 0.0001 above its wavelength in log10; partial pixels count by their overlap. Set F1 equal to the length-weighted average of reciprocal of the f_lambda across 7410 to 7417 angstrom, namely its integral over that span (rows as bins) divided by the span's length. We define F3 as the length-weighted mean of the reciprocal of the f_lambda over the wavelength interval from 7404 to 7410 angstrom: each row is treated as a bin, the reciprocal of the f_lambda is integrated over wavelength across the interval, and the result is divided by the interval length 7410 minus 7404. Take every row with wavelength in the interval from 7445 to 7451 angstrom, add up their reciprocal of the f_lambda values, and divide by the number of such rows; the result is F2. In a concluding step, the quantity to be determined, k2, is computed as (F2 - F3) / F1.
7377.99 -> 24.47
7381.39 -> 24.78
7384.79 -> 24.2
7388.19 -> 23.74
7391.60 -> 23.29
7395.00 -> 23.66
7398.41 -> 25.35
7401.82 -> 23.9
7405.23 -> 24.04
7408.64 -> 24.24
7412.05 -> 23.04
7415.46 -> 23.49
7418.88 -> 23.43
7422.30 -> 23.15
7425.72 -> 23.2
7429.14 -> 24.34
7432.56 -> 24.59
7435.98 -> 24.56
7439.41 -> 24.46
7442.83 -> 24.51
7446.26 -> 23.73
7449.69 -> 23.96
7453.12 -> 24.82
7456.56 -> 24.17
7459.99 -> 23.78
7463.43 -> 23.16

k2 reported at 0.012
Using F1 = 0.0430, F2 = 0.0419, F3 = 0.0414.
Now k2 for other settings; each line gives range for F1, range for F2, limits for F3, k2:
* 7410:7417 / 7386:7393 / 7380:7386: 0.040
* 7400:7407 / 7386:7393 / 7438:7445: 0.038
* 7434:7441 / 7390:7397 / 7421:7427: -0.013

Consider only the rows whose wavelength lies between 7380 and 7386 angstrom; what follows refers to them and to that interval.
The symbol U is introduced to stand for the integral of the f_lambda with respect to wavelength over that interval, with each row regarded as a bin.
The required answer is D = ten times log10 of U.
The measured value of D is 21.7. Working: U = 147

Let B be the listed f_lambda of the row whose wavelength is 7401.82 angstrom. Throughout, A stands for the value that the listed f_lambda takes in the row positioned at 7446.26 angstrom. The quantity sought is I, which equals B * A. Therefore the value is 567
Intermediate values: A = 23.73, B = 23.9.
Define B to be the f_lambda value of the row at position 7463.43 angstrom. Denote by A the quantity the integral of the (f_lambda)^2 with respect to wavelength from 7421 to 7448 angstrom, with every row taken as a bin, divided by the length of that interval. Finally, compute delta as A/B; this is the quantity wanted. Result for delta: 25.1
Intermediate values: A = 580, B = 23.16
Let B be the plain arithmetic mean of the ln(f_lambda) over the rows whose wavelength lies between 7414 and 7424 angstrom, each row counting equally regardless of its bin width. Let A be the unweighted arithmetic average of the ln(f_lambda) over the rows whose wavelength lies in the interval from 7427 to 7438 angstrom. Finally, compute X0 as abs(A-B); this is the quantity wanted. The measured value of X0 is 0.048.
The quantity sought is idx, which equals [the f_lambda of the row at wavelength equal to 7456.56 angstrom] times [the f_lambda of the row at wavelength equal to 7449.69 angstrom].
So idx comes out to 579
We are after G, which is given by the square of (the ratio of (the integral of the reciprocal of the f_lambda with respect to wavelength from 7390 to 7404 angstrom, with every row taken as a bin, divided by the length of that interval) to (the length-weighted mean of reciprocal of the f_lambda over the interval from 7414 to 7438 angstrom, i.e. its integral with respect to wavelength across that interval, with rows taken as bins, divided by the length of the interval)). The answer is 0.98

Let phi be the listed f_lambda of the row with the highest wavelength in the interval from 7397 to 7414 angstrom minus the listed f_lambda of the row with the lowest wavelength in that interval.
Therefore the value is -2.3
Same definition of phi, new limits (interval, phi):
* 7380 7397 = -1.1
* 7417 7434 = 1.2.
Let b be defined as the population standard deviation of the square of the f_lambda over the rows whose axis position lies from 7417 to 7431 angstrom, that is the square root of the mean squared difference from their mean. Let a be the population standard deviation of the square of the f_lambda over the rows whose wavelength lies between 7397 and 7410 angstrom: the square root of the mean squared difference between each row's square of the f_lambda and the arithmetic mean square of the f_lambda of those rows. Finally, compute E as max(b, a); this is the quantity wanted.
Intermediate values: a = 28.2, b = 23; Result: 28.2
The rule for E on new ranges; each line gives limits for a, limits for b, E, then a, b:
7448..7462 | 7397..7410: 28.2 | 19.1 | 28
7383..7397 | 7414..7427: 15.4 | 15.4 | 7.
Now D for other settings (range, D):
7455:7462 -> 22.2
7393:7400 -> 22.3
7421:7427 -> 21.4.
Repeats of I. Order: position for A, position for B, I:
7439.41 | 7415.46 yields 575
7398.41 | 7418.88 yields 594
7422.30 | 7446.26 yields 549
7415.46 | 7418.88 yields 550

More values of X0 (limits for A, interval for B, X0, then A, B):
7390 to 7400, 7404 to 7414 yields 0.013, 3.18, 3.17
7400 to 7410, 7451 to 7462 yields 0.008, 3.18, 3.19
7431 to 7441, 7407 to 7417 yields 0.040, 3.20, 3.16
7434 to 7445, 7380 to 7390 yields 0.011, 3.20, 3.19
